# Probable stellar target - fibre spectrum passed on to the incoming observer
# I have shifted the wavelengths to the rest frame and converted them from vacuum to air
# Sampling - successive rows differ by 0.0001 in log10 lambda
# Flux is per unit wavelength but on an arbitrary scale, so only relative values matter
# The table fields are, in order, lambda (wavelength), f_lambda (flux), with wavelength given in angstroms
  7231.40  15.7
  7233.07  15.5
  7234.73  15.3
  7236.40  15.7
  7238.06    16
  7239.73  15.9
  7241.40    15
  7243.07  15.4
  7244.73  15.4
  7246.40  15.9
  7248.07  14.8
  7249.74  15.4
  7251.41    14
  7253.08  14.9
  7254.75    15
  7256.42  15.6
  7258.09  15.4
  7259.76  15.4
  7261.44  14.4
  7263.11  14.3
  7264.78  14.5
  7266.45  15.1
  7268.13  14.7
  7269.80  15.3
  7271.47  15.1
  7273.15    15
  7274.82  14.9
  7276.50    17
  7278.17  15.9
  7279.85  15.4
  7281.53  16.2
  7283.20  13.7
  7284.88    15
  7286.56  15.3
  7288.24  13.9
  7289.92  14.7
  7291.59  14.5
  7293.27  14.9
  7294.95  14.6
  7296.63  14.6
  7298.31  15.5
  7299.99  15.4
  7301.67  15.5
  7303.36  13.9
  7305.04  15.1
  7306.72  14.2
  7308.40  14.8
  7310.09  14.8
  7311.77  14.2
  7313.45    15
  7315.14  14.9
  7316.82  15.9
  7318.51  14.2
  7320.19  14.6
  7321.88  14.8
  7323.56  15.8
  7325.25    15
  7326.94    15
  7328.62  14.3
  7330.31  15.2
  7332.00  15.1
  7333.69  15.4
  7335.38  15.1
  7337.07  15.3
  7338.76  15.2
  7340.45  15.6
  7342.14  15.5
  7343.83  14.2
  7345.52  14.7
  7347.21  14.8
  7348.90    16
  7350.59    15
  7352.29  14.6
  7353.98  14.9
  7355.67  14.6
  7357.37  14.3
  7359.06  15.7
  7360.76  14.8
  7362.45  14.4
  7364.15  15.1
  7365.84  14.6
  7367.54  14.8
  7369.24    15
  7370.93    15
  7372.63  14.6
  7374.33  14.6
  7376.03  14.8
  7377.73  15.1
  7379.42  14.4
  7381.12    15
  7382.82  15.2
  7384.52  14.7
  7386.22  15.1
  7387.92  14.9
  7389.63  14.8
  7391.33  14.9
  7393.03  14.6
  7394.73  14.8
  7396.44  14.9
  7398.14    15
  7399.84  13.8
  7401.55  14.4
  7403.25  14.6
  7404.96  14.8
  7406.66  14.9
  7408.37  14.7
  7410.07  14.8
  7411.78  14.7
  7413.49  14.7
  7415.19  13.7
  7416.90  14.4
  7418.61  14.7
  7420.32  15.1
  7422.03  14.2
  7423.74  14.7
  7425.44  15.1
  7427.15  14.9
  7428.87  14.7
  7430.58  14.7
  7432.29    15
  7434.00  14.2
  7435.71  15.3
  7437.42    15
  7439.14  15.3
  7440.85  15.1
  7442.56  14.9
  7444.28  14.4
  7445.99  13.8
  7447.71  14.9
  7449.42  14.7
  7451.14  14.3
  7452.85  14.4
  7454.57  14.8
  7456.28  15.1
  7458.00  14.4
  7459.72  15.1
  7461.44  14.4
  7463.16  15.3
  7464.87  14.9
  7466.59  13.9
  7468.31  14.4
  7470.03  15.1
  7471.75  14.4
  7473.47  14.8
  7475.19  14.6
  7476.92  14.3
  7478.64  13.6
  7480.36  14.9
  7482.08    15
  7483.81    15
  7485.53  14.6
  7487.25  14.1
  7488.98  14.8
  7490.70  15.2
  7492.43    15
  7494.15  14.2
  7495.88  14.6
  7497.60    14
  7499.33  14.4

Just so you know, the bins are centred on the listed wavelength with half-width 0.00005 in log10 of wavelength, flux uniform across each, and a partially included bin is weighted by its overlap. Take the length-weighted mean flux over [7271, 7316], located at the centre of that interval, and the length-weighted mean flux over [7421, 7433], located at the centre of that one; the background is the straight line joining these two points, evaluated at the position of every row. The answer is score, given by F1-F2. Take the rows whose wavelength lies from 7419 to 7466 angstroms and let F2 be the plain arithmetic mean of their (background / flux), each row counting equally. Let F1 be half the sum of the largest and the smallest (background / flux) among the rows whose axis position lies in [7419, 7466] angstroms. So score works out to 0.016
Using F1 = 1.01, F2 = 1.00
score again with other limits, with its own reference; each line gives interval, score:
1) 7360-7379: 0.004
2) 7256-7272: 0.003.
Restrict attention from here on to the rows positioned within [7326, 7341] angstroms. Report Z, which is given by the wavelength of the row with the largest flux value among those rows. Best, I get 7340.45 angstroms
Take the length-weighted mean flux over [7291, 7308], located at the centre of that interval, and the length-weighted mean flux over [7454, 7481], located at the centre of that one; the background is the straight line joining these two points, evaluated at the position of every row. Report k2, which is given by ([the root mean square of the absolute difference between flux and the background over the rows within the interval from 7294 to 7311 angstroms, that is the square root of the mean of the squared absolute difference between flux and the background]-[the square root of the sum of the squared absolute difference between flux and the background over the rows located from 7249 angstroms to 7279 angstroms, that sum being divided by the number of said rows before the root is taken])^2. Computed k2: 0.0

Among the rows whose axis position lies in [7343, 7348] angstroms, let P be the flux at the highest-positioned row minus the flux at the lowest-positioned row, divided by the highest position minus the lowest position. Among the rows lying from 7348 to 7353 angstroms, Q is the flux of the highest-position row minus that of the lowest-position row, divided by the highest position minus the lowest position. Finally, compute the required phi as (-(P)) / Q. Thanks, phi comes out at 0.4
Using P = 0.18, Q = -0.41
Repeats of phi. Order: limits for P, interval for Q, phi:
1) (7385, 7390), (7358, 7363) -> -0.2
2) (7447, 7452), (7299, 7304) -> -0.4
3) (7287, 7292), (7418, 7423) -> 1.2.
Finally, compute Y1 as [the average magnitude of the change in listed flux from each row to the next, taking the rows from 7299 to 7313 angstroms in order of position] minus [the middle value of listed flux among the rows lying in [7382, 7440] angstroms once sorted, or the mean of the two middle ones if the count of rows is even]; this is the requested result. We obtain -14.1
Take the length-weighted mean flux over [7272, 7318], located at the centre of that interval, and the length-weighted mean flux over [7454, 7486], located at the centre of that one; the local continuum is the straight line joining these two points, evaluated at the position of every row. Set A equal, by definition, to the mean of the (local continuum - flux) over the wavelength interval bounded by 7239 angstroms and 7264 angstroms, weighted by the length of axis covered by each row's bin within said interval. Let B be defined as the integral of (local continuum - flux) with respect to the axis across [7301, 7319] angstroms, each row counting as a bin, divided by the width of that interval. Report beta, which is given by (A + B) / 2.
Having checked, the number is 0.06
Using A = -0.05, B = 0.18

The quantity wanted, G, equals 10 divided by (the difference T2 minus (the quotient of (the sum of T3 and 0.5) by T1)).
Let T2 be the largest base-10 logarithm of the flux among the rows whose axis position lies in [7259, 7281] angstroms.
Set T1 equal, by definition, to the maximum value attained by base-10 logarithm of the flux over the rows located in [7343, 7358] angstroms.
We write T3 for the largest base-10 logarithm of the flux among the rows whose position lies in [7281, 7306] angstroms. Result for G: -53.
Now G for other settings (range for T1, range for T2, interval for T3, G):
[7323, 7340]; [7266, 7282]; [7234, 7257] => -52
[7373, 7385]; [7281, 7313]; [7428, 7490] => -46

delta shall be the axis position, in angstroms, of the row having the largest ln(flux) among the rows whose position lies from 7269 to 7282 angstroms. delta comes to 7276.50 angstroms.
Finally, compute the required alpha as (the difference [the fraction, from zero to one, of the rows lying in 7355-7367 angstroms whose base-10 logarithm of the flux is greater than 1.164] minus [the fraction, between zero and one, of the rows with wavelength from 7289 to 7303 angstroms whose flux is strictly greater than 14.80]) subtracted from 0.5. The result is 0.29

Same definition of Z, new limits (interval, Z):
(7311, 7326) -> 7316.82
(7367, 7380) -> 7377.73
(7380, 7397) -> 7382.82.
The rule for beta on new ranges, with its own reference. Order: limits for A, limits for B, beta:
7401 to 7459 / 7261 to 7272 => 0.15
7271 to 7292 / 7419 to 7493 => -0.07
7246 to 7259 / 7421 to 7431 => -0.01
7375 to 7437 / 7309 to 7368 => 0.00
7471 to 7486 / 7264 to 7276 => 0.05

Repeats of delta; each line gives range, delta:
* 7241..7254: 7246.40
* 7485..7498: 7490.70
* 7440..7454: 7440.85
